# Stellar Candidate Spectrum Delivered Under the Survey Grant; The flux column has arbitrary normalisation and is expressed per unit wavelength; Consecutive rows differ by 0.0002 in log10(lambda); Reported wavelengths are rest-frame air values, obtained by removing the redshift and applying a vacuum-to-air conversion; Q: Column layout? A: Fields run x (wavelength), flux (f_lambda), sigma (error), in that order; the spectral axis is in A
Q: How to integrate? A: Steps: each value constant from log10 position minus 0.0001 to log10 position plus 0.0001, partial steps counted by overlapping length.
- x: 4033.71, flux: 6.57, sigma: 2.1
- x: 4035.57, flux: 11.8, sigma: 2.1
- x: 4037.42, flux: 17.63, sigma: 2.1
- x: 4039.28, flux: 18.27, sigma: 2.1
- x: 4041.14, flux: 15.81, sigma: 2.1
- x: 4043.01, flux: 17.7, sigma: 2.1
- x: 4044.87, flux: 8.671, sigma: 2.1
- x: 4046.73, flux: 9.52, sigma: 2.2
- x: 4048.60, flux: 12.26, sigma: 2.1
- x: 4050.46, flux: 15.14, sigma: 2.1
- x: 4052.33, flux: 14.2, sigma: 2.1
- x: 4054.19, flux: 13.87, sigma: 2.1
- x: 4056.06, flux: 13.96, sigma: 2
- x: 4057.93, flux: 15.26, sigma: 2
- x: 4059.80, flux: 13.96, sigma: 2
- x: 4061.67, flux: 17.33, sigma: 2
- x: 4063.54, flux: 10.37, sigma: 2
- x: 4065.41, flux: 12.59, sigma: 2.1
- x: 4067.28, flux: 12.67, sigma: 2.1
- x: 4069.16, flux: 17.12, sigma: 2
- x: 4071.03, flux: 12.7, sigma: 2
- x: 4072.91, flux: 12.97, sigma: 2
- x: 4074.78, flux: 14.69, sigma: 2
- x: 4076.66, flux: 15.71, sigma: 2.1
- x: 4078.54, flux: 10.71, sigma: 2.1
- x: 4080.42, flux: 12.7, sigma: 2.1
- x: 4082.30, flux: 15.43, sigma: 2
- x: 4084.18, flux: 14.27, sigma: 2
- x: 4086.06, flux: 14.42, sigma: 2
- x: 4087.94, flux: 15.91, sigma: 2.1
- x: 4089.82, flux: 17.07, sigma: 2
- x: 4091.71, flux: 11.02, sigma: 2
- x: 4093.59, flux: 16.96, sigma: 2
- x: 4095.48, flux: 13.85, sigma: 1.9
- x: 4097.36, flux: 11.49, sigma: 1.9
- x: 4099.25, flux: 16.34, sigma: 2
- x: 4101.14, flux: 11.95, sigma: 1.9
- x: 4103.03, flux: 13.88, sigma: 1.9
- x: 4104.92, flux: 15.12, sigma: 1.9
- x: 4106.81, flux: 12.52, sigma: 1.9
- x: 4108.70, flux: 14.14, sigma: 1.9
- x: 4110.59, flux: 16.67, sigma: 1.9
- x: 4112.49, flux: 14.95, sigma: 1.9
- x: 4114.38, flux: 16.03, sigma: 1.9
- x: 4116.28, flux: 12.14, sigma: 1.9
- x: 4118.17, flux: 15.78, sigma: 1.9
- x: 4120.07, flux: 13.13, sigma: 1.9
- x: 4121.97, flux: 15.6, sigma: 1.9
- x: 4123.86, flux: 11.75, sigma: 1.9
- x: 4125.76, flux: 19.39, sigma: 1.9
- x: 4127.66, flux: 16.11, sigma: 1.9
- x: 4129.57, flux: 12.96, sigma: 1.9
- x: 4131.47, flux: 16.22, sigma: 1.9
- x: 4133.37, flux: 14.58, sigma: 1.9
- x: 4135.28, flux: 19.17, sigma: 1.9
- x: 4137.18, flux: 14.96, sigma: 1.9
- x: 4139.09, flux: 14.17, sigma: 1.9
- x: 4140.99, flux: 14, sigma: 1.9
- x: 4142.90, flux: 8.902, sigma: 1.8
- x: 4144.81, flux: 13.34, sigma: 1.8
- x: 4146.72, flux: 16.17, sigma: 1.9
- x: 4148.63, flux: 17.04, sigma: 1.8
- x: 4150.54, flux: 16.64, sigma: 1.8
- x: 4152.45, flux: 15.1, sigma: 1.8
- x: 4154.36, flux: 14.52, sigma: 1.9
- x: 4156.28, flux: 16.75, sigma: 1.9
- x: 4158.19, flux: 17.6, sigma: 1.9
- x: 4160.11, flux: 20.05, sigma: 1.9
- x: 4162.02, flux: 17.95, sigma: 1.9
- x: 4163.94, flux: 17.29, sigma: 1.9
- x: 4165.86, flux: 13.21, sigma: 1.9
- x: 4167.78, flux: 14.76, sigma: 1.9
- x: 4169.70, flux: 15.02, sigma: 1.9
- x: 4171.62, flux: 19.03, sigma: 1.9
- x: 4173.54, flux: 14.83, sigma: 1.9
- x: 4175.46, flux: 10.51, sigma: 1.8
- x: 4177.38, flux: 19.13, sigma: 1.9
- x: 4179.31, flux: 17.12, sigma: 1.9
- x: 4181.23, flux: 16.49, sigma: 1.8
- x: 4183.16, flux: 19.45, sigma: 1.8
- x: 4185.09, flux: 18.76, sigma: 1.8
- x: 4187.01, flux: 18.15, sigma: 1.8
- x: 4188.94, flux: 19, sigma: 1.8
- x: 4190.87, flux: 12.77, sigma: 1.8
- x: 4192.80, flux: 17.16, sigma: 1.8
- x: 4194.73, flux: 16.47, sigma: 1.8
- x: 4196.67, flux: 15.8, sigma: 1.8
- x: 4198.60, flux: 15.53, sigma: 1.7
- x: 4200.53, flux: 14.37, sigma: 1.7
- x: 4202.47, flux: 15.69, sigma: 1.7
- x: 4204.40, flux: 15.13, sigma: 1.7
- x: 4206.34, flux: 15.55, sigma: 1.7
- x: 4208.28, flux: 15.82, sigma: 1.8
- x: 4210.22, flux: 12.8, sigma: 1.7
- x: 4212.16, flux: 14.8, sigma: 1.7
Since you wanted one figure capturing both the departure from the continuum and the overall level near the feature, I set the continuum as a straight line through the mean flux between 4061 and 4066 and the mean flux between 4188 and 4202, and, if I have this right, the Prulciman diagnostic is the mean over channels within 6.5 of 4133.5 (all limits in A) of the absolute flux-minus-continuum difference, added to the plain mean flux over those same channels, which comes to 16.9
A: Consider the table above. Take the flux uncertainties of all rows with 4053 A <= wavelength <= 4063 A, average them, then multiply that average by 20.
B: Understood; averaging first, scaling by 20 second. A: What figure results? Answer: 40.4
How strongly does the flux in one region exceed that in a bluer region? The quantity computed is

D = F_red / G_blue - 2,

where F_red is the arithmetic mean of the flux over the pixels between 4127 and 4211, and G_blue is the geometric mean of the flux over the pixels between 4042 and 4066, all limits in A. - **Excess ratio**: -0.80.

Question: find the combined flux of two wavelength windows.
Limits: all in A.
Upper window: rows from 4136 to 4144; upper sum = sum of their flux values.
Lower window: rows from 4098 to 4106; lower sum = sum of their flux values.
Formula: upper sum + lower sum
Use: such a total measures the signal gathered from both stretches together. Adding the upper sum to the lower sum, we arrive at 109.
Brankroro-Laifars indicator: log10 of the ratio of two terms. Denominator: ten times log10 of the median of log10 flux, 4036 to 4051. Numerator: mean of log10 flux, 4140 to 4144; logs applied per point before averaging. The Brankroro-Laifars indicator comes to 0.14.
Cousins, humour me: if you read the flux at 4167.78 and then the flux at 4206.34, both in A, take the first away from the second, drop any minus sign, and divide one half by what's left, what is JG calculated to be 0.63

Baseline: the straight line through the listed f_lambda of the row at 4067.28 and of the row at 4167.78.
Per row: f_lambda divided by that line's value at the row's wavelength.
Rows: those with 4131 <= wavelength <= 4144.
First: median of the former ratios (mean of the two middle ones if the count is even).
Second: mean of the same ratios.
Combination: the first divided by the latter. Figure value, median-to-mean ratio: 1.01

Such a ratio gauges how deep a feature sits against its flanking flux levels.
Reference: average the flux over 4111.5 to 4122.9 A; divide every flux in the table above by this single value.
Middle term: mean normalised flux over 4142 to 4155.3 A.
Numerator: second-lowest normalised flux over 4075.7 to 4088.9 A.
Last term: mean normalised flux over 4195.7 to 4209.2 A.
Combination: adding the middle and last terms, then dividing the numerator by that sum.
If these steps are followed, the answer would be 0.42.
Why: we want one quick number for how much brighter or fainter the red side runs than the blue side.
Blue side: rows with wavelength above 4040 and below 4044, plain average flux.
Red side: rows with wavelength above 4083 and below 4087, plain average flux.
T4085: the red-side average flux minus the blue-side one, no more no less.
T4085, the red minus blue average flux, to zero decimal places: -2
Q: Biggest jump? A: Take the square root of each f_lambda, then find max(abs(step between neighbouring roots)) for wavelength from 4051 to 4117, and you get 0.94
